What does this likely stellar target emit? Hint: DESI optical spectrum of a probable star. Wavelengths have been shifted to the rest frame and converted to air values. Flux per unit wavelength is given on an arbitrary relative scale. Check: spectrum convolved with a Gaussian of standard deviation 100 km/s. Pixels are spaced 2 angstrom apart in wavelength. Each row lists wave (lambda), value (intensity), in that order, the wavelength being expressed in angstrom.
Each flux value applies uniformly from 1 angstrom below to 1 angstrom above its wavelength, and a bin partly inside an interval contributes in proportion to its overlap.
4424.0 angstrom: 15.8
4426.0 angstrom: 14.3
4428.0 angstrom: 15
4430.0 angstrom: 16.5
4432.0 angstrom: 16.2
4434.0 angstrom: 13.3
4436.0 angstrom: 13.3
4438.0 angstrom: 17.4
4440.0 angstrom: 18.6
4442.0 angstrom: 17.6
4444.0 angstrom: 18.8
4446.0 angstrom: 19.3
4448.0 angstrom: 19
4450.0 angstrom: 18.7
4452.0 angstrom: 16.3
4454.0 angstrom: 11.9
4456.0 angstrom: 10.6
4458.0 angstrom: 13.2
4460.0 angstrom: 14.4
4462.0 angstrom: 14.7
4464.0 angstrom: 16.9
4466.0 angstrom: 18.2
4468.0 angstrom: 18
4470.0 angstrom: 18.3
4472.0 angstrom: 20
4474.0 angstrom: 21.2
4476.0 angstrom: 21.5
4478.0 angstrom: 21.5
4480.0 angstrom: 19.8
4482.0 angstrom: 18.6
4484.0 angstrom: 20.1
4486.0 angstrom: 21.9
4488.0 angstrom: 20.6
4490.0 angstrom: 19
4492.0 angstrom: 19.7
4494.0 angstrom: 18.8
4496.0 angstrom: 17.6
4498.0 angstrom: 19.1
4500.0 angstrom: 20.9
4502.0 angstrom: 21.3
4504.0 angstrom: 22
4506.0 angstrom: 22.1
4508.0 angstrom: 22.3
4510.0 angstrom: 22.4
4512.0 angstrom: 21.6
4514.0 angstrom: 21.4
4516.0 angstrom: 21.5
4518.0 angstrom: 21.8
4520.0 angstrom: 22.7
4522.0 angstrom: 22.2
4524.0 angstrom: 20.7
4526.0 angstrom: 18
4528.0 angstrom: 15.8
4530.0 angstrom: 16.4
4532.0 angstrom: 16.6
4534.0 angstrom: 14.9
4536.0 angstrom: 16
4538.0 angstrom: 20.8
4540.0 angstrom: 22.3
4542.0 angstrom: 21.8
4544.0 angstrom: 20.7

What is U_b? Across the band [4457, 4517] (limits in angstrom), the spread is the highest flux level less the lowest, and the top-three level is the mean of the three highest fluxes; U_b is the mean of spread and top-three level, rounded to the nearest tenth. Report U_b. 15.7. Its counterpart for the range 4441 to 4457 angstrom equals 13.9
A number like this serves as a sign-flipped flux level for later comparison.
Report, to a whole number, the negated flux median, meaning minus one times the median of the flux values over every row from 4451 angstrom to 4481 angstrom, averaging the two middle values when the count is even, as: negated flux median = -18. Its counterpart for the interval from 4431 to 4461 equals -16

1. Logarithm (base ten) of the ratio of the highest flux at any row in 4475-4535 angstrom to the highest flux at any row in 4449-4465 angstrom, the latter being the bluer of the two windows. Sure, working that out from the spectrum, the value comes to 0.08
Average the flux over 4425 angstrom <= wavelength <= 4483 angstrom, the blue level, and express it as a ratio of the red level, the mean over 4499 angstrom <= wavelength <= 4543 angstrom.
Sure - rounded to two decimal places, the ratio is 0.84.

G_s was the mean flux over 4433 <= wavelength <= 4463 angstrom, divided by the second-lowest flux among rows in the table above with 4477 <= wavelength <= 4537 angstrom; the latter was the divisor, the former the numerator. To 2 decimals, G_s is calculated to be 1.00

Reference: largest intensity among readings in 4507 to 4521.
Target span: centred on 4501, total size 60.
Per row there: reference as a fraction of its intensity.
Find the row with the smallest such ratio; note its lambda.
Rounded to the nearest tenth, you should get 4520.0 angstrom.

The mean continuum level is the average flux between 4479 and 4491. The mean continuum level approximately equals 20.0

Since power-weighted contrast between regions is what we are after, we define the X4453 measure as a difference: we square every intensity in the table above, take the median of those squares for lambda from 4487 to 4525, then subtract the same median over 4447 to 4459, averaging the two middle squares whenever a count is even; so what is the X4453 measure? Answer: 238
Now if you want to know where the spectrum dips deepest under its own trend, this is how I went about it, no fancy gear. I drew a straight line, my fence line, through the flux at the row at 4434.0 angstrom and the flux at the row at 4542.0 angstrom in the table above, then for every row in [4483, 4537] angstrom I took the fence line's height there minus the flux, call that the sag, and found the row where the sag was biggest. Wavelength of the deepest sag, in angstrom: 4534.0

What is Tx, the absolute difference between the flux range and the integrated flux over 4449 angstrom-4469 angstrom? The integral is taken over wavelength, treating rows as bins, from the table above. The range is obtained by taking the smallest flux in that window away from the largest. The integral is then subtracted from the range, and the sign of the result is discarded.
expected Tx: 298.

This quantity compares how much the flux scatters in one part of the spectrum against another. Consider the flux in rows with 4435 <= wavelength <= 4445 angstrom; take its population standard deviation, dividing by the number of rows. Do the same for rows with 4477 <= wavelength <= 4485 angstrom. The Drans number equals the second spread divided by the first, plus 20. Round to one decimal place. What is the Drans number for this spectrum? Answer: 20.5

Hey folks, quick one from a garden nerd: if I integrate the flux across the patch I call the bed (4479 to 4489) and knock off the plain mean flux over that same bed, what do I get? 182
